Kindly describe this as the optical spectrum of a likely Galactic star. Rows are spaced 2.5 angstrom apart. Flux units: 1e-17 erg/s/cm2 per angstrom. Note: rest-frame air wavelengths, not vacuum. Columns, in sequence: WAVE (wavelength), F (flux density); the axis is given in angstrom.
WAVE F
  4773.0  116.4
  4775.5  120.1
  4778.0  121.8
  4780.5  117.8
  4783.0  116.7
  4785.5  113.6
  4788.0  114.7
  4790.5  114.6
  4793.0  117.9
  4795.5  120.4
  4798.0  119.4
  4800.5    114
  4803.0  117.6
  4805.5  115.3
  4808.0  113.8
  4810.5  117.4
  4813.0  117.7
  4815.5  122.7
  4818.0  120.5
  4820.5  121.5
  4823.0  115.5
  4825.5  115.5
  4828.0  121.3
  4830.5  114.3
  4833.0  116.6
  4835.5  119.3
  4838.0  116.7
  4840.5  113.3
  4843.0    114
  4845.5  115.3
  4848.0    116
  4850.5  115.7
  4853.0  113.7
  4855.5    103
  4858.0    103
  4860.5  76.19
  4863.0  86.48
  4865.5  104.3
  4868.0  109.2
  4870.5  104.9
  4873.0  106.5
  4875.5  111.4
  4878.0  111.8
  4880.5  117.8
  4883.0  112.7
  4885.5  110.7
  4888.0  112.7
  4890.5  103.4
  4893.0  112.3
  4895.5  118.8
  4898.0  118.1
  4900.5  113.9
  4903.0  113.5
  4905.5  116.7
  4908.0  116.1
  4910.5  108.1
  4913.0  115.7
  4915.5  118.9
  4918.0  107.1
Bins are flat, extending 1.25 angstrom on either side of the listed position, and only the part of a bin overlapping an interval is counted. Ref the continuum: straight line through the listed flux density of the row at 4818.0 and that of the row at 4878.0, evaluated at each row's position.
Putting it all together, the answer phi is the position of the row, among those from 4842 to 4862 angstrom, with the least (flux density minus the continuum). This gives 4860.5 angstrom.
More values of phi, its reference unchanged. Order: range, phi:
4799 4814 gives 4800.5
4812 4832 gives 4830.5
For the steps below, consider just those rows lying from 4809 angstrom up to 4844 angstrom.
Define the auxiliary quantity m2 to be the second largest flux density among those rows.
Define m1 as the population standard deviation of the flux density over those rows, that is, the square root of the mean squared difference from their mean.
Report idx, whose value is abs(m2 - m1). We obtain 119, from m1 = 3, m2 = 121.5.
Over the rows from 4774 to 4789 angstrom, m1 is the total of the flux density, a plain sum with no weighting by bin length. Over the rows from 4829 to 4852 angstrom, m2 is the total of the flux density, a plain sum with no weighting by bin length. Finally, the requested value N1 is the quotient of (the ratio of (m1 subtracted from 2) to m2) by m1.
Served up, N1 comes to -0.0010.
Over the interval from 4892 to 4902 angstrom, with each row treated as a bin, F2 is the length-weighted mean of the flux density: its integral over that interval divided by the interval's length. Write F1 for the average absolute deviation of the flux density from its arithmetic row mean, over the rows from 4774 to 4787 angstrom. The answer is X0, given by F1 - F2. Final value -113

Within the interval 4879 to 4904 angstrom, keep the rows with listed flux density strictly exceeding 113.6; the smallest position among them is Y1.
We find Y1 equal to 4880.5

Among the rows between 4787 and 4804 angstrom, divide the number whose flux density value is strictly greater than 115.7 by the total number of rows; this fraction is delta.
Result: 0.57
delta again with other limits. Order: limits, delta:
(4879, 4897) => 0.29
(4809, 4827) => 0.71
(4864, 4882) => 0.14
